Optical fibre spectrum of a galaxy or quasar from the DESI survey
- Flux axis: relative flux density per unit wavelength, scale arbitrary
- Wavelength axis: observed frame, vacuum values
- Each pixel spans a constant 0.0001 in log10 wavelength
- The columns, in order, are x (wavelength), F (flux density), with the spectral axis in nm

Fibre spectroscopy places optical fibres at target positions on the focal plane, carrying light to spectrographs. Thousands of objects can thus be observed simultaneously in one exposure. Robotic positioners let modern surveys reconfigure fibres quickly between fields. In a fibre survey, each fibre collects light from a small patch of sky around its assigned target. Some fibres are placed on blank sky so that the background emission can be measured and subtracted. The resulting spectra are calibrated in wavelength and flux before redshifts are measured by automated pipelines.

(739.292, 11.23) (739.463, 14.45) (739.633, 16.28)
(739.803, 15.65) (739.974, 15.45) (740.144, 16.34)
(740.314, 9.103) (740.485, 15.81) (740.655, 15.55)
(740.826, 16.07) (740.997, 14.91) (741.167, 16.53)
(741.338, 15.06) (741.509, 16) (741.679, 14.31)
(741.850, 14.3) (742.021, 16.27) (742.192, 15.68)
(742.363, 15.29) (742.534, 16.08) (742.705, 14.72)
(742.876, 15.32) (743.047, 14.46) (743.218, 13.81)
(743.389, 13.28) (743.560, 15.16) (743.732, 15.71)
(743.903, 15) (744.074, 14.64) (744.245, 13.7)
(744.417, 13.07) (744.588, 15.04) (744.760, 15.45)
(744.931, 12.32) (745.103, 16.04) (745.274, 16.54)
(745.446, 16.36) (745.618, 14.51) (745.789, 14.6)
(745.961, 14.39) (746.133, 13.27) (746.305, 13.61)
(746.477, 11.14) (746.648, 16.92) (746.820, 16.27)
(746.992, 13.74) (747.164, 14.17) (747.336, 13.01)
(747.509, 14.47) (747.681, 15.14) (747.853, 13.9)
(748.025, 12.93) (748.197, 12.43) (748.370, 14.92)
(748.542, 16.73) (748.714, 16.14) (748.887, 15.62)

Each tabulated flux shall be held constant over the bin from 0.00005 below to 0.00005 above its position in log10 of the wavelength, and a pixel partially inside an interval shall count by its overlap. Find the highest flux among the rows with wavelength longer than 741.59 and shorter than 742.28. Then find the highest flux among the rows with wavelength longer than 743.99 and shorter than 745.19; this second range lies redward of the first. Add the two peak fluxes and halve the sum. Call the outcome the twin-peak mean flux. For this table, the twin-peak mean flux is 16.2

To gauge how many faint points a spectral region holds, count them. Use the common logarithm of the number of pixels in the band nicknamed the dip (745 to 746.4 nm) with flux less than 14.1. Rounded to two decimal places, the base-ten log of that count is 0.30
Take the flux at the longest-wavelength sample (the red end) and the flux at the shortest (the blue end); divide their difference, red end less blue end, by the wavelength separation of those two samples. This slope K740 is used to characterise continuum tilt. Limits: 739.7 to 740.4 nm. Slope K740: -13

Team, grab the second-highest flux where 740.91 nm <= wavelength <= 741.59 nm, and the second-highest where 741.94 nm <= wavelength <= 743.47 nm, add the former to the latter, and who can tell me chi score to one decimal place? 32.1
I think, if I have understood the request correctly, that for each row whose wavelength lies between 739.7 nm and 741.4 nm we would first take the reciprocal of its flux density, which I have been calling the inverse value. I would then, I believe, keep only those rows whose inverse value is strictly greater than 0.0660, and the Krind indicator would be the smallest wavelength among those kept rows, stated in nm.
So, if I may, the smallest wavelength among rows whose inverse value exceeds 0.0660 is 740.314 nm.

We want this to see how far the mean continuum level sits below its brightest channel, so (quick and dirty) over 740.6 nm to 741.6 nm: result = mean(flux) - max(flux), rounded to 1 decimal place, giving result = -0.8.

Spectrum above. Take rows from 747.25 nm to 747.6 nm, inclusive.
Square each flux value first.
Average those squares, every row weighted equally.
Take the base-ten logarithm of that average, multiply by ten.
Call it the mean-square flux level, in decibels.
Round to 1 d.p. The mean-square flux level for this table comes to 22.8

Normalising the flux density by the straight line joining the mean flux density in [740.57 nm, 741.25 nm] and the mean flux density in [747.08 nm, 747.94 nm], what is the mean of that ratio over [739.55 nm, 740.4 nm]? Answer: 0.91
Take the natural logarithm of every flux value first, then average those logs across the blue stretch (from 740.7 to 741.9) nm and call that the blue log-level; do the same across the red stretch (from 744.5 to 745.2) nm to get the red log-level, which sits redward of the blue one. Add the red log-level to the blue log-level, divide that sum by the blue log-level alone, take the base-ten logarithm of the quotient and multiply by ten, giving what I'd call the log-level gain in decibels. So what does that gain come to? 2.98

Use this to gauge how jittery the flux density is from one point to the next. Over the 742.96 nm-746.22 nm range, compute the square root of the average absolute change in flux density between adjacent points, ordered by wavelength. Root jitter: 1.04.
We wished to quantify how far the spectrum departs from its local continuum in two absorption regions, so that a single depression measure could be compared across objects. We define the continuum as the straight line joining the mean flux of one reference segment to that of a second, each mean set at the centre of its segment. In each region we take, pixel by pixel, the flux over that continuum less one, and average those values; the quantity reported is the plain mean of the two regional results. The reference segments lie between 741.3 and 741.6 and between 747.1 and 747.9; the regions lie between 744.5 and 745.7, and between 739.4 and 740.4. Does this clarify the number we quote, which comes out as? -0.03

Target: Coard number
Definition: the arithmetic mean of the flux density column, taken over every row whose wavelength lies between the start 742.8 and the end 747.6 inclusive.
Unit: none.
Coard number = 14.5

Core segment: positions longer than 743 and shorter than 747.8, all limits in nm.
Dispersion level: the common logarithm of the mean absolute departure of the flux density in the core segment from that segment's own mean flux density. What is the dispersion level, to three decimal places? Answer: 0.014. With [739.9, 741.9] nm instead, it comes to 0.078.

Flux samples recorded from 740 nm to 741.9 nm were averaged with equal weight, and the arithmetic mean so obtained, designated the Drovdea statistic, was 14.9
